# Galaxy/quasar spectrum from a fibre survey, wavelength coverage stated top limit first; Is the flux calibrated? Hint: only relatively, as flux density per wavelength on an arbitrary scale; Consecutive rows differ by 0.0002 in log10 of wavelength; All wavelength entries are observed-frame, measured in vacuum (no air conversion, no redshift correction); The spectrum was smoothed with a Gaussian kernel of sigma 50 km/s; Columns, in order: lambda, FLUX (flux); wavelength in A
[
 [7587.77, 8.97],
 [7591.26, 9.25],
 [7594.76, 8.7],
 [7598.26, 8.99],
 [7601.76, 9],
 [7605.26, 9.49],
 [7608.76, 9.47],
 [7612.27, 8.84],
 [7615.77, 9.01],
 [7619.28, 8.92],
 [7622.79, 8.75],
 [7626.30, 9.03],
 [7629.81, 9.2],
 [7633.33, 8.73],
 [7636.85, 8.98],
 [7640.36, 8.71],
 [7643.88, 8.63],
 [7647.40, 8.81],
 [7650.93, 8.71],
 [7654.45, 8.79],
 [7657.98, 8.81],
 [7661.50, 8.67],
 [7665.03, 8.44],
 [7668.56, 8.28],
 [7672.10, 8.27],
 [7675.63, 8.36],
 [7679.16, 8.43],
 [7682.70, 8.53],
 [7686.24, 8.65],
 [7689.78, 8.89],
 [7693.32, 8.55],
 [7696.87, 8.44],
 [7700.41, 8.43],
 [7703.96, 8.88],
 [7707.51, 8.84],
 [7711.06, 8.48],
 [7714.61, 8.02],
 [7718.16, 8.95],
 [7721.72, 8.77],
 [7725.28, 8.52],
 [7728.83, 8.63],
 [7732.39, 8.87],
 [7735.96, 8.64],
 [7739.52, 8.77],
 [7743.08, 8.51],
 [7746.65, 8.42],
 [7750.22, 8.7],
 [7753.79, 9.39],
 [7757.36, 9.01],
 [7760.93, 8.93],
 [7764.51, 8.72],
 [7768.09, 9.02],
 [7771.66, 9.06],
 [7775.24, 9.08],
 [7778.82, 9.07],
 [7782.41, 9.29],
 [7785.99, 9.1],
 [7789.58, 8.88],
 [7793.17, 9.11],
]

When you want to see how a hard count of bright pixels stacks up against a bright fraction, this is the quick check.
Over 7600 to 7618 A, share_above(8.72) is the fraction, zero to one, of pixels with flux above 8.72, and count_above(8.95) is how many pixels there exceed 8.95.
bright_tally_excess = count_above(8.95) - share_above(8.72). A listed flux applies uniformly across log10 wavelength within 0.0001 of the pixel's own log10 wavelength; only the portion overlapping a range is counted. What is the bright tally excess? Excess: 3.00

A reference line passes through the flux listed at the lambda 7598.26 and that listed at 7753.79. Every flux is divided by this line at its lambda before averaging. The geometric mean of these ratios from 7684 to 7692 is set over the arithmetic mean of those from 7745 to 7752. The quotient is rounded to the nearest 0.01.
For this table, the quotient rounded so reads 1.04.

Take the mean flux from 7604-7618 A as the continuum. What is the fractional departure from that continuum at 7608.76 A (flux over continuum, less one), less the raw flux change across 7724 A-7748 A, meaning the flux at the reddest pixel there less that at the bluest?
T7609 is 0.13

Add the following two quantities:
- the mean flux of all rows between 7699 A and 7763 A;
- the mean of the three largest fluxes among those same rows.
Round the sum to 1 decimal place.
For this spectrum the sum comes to 17.8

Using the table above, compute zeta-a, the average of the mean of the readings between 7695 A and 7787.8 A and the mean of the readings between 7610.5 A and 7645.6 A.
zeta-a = 8.84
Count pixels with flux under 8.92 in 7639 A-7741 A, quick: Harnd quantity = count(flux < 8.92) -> 28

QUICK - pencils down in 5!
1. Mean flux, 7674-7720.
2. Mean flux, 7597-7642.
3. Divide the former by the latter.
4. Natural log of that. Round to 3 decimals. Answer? -0.050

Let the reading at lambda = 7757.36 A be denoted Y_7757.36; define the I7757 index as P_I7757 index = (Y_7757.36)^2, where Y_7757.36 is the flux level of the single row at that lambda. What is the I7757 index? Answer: 81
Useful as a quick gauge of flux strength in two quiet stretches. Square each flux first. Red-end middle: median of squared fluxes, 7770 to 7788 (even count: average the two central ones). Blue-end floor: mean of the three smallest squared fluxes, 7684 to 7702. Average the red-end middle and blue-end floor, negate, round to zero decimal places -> -77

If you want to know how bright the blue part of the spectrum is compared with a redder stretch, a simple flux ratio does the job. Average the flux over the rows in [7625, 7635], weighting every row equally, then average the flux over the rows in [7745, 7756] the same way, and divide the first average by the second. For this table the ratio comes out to 1.02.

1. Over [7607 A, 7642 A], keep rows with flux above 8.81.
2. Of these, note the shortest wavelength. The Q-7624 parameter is 7608.76 A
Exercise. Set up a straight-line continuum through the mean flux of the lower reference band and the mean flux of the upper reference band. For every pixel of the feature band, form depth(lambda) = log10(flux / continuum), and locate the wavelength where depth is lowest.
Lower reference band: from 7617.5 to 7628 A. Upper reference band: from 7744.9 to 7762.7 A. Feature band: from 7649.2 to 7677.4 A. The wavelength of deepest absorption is 7672.10 A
